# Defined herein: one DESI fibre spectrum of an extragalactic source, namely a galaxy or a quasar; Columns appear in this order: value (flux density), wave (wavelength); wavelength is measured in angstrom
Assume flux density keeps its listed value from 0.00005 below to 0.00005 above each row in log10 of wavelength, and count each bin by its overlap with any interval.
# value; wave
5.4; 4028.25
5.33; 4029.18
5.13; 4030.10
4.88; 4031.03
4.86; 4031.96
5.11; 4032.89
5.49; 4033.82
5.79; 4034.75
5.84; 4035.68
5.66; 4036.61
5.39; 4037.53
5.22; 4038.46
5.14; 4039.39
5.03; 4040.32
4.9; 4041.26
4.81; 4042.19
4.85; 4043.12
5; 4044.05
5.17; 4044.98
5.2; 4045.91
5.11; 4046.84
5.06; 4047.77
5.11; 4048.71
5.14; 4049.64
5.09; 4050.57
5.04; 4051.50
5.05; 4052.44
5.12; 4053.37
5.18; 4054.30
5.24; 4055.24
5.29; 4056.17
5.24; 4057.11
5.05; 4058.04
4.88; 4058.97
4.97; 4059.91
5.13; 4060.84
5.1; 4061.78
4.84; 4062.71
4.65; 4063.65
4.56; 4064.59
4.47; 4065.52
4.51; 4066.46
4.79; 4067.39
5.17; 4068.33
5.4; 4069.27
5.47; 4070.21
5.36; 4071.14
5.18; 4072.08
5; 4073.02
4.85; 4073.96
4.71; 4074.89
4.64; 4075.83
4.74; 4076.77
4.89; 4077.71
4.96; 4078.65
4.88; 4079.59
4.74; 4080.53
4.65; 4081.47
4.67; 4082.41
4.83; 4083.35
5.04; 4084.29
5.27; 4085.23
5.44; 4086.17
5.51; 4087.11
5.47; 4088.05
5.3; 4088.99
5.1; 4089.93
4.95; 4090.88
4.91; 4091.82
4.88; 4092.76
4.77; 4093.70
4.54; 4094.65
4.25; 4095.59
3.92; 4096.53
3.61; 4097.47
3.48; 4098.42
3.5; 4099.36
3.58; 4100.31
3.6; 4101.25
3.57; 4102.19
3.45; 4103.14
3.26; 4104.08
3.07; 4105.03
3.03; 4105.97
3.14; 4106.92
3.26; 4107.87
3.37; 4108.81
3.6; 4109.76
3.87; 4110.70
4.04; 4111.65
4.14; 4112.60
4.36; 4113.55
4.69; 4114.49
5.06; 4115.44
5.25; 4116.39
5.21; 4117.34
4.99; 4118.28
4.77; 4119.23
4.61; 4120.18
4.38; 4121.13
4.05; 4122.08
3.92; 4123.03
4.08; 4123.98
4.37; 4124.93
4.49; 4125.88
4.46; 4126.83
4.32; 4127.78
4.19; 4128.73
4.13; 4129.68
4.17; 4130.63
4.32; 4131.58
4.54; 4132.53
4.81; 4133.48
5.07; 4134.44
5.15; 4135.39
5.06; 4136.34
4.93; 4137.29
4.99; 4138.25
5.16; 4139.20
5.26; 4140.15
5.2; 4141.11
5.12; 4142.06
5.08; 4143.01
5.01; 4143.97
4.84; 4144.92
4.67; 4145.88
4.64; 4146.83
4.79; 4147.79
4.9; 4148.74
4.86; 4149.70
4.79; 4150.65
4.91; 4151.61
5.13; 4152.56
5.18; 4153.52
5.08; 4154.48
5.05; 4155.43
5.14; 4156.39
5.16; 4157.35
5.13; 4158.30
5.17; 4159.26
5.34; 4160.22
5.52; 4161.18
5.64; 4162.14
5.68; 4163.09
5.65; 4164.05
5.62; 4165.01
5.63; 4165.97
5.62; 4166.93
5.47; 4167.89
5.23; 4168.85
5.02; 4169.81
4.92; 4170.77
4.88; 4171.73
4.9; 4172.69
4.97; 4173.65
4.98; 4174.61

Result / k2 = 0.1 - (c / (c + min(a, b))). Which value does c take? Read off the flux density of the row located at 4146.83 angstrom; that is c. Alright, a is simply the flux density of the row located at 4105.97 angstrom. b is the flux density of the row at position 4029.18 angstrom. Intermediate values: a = 3.03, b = 5.33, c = 4.64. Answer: -0.505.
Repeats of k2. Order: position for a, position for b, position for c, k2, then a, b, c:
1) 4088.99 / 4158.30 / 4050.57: -0.398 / 5.3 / 5.13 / 5.09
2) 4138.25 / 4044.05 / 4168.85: -0.412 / 4.99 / 5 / 5.23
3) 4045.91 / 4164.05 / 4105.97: -0.268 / 5.2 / 5.65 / 3.03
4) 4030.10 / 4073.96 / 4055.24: -0.419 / 5.13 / 4.85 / 5.24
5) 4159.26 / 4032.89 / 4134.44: -0.398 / 5.17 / 5.11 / 5.07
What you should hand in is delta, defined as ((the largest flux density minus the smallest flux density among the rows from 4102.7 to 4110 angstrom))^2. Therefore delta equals 0.32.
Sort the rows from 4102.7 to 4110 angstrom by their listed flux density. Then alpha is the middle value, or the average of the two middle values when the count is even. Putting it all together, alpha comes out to 3.26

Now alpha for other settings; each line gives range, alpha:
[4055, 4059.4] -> 5.24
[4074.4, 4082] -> 4.74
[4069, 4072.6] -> 5.38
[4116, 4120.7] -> 4.99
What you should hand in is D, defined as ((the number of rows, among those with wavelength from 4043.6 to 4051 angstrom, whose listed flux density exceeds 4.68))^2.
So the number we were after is 64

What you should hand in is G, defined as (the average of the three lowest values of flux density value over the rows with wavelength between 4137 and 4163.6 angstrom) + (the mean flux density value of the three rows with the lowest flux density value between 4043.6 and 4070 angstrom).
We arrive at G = 9.2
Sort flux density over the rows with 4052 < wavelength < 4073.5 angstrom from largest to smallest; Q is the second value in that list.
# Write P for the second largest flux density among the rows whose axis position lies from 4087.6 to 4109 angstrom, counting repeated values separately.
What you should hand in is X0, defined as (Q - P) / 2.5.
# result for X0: 0.04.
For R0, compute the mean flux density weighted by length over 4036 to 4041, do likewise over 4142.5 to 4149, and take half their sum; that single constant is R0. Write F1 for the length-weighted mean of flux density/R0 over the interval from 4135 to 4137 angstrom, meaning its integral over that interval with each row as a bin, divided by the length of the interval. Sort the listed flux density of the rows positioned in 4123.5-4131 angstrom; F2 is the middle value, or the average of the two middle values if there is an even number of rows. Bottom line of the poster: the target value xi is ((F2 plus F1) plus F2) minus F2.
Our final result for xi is 5.3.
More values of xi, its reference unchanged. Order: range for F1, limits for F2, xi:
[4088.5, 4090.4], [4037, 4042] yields 6.2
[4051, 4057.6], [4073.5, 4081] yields 5.8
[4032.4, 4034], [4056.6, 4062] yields 6.1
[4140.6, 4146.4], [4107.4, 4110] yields 4.4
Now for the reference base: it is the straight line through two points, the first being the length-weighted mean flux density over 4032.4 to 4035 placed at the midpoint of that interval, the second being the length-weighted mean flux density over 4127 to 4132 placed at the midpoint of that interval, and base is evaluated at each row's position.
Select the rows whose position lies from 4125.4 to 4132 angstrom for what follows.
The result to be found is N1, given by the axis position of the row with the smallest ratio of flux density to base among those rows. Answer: 4129.68 angstrom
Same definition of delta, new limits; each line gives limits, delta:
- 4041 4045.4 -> 0.13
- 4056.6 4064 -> 0.35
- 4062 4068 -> 0.14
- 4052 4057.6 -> 0.06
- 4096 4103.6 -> 0.22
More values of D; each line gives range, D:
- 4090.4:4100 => 16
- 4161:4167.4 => 49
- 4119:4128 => 1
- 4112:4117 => 9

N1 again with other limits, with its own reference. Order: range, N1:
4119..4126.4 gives 4123.03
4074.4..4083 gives 4075.83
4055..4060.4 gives 4058.97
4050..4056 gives 4051.50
